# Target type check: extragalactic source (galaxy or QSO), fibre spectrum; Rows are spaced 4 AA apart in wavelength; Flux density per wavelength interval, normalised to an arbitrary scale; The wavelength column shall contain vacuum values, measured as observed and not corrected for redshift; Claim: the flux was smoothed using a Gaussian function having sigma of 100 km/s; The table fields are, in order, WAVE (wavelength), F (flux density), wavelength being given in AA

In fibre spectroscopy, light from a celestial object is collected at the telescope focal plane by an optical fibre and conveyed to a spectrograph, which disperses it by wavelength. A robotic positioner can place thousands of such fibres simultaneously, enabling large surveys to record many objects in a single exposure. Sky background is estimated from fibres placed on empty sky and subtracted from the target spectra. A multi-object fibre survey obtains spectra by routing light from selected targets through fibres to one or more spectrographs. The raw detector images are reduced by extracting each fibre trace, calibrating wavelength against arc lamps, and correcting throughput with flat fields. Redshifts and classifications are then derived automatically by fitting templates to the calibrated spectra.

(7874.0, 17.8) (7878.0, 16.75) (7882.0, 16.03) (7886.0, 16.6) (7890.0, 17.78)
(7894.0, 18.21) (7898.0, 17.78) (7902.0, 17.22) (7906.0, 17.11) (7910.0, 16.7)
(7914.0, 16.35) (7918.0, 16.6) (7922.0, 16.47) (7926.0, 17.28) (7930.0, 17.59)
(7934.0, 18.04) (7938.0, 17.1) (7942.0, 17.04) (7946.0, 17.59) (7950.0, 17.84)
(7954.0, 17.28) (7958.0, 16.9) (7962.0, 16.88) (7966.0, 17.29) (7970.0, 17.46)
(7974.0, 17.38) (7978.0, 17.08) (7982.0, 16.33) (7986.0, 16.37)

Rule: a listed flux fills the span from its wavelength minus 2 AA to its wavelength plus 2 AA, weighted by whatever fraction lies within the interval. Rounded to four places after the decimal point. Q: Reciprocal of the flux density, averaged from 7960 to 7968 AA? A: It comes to 0.0585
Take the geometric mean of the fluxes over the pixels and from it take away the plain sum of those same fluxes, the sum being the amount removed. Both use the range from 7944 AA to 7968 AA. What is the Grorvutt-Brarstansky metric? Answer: -86.5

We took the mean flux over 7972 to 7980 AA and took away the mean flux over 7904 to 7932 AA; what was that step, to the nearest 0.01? 0.36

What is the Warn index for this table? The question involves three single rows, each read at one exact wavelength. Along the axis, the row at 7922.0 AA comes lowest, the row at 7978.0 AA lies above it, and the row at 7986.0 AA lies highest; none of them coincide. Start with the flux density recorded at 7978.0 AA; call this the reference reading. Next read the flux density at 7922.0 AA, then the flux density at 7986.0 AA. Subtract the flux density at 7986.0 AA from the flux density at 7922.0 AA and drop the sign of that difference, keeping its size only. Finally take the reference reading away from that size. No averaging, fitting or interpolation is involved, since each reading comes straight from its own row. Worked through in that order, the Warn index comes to -17.0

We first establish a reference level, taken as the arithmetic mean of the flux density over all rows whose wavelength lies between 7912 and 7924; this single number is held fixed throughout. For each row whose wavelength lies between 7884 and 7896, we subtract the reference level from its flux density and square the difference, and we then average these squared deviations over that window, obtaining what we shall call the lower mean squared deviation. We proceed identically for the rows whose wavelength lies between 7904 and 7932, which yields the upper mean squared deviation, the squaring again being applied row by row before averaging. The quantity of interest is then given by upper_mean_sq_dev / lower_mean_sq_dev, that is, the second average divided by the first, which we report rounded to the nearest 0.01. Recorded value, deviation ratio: 0.22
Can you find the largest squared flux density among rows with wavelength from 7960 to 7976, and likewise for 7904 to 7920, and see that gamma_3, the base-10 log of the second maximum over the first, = -0.02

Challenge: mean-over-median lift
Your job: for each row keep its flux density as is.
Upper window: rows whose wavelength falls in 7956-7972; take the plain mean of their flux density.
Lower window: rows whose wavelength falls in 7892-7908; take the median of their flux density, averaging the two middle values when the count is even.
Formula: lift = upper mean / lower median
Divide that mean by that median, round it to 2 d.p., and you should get 0.98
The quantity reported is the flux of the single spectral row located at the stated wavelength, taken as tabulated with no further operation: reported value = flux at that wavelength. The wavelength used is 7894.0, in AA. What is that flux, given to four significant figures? 18.21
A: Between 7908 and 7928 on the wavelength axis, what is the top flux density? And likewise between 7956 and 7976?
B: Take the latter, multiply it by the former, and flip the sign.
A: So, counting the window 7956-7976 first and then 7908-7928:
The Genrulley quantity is -302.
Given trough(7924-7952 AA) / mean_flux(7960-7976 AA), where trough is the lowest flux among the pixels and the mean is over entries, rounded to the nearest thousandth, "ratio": 0.988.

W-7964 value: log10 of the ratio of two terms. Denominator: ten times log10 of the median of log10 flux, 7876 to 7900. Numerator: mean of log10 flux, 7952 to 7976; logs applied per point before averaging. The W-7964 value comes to 0.13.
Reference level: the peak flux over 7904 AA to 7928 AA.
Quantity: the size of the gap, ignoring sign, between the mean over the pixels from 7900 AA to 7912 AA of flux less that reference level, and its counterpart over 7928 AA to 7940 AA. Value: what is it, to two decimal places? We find 0.57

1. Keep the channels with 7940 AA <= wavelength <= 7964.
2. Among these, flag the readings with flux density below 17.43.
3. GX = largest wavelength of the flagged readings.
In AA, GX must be 7962.0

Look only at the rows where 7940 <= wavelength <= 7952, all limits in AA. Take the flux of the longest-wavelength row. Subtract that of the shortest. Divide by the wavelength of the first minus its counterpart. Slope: 0.10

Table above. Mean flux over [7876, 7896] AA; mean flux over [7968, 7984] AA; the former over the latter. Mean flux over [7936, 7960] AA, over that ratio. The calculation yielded 17.28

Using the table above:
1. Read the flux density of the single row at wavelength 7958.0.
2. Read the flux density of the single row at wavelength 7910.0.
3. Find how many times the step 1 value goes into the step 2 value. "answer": 0.99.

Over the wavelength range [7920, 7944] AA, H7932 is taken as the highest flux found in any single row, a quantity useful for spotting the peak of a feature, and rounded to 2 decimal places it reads 18.04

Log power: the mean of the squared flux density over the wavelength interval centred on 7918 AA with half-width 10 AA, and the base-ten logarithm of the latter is 2.44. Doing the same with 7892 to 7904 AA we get 2.50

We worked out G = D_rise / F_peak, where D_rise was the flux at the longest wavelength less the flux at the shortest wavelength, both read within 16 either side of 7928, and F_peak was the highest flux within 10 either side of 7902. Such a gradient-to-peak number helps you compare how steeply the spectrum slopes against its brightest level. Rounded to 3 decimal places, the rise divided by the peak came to 0.038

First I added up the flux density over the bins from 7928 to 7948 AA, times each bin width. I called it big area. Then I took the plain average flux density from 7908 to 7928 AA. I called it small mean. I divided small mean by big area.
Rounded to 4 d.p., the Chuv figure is 0.0477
